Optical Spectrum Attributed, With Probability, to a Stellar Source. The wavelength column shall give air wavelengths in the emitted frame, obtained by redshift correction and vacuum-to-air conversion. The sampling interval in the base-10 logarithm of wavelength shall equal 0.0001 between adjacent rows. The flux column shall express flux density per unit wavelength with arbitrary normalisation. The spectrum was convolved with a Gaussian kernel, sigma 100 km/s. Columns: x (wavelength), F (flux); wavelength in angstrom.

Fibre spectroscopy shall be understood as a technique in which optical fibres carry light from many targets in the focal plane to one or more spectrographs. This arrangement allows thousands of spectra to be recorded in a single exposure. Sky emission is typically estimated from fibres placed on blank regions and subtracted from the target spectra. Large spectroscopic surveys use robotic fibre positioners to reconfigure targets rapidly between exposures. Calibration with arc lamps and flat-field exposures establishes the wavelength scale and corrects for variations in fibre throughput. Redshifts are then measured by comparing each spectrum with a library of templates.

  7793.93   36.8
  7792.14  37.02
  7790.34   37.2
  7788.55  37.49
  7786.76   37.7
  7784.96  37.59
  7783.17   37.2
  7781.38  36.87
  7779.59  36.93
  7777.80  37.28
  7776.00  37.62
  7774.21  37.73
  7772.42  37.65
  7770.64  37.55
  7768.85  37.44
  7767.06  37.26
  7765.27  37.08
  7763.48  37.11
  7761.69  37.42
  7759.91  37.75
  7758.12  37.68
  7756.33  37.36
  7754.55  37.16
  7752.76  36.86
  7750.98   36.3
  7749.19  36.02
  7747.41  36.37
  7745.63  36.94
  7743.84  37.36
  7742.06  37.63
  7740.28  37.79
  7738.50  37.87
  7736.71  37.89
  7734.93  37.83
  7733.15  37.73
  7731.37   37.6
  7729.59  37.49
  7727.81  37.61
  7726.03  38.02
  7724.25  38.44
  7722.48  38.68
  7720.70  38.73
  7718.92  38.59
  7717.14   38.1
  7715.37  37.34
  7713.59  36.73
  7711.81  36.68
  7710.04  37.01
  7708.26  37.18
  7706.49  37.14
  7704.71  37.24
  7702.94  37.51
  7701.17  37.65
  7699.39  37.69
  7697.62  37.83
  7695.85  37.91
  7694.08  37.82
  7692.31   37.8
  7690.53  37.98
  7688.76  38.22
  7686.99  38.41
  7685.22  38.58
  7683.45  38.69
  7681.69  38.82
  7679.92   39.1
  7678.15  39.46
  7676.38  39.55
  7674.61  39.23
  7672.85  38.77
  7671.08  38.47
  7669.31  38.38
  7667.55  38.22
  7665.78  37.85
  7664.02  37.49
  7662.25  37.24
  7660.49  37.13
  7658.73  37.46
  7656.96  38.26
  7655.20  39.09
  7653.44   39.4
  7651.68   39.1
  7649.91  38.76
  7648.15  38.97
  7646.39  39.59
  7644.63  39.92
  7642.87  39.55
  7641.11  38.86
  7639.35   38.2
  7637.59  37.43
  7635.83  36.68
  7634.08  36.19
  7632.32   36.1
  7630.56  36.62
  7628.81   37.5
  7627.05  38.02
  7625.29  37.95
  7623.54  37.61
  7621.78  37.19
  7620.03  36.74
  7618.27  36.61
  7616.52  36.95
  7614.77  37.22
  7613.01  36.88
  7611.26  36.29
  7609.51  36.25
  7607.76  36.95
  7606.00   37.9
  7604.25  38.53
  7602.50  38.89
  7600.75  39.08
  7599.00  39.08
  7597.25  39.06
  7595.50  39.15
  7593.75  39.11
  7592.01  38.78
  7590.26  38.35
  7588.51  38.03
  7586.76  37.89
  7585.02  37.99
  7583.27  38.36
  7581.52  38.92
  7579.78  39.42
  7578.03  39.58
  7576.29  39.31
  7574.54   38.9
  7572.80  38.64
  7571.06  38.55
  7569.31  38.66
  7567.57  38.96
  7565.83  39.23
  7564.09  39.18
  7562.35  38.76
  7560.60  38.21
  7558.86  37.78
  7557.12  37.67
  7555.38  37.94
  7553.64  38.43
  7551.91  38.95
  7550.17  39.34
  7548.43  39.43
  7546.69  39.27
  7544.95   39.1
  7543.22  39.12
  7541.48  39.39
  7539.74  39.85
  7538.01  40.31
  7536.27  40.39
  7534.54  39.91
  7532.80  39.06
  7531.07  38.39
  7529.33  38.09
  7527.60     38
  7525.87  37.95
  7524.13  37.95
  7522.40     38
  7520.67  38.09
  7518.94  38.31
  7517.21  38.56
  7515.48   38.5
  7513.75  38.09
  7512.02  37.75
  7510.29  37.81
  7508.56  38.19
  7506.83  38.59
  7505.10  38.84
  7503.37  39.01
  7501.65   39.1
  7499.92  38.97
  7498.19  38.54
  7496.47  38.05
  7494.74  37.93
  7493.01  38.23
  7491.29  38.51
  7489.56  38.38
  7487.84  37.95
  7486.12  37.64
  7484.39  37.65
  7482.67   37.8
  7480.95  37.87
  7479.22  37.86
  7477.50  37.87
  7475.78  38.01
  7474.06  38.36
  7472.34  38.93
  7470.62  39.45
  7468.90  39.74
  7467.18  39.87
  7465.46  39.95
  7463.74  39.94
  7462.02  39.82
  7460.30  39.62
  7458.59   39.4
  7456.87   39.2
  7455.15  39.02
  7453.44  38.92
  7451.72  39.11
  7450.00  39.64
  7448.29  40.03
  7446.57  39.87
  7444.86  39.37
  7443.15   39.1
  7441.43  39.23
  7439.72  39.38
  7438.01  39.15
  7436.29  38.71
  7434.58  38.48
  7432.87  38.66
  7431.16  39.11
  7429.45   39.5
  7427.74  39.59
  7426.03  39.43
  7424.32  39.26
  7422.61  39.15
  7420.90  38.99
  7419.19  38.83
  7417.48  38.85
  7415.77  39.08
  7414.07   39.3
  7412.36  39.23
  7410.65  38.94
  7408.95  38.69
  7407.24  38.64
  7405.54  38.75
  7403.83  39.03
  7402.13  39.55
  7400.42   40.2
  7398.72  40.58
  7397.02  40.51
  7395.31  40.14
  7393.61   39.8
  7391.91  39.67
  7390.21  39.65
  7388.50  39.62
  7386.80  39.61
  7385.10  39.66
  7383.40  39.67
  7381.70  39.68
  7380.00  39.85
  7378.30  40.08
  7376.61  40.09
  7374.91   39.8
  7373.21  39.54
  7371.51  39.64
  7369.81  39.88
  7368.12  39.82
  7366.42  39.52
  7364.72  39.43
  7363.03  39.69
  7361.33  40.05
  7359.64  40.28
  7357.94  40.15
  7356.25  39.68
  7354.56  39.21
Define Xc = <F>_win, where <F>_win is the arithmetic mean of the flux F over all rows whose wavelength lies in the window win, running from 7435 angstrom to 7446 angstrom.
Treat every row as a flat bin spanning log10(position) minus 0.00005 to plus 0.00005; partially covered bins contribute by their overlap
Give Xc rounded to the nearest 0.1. 39.2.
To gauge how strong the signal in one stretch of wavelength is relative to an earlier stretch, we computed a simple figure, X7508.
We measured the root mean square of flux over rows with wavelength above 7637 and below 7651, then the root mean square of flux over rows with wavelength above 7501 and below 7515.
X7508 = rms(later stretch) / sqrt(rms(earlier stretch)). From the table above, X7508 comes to 6.28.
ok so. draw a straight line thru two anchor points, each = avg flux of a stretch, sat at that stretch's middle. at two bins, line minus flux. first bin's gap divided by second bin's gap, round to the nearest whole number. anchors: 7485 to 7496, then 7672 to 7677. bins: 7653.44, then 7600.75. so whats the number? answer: 1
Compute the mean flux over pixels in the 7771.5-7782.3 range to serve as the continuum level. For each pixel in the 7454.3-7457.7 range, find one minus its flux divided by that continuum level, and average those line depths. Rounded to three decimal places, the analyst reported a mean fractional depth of -0.047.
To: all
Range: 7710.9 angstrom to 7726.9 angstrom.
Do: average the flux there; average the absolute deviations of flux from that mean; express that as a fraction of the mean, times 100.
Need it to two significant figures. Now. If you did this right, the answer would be 1.8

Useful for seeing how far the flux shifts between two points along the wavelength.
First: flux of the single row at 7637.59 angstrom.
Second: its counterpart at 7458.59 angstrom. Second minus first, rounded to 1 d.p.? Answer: 2.0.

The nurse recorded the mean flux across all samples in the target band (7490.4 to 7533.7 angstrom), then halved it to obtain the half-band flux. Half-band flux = 19.2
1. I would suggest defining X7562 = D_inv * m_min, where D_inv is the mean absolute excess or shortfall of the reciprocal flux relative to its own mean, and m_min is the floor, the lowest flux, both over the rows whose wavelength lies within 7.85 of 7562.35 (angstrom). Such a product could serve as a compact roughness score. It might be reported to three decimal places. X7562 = 0.013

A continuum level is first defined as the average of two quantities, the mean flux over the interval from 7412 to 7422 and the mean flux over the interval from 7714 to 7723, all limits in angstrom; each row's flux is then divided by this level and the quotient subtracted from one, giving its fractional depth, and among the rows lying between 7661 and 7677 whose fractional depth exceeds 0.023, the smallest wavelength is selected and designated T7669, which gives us 7662.25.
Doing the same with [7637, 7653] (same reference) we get 7637.59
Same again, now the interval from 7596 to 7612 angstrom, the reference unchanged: 7607.76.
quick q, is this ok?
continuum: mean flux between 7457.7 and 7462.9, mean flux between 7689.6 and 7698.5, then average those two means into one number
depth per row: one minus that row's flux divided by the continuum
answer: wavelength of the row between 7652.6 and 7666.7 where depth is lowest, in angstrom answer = 7653.44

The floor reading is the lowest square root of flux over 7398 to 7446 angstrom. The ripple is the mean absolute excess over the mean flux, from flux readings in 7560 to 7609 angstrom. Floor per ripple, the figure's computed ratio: 13.8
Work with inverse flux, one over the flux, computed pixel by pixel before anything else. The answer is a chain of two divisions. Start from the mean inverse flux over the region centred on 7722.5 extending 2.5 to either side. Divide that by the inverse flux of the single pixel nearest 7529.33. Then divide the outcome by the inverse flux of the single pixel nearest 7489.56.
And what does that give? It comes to 37.9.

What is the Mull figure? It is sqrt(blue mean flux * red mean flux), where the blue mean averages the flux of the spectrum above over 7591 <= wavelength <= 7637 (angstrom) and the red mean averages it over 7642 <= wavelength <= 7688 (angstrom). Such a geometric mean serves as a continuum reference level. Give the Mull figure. 38.1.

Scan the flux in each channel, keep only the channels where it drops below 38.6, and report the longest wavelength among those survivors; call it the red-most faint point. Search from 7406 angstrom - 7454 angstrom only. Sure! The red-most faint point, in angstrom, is 7434.58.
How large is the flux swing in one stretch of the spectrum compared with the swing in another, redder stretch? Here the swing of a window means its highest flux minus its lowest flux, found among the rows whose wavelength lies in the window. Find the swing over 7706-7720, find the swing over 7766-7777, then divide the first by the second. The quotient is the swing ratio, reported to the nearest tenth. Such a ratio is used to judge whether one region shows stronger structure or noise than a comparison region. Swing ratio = 4.1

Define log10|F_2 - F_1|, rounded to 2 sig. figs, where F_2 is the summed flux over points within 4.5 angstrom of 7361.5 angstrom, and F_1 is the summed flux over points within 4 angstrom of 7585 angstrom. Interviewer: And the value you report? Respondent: 0.92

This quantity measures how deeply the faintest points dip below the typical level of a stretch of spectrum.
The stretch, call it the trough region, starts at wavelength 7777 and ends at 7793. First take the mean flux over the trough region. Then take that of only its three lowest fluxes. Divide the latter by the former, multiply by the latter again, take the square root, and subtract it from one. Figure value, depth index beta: -5.05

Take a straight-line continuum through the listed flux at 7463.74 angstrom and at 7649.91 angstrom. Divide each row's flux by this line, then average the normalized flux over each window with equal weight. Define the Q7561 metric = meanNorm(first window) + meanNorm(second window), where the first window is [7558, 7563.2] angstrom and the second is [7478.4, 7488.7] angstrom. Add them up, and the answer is 1.92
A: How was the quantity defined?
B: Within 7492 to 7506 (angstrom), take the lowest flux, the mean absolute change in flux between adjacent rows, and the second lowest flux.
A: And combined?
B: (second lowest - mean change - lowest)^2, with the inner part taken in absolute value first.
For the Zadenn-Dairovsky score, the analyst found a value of 0.016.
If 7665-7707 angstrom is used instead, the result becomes 0.008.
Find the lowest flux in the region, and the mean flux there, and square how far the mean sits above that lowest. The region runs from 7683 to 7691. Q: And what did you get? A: 0.16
